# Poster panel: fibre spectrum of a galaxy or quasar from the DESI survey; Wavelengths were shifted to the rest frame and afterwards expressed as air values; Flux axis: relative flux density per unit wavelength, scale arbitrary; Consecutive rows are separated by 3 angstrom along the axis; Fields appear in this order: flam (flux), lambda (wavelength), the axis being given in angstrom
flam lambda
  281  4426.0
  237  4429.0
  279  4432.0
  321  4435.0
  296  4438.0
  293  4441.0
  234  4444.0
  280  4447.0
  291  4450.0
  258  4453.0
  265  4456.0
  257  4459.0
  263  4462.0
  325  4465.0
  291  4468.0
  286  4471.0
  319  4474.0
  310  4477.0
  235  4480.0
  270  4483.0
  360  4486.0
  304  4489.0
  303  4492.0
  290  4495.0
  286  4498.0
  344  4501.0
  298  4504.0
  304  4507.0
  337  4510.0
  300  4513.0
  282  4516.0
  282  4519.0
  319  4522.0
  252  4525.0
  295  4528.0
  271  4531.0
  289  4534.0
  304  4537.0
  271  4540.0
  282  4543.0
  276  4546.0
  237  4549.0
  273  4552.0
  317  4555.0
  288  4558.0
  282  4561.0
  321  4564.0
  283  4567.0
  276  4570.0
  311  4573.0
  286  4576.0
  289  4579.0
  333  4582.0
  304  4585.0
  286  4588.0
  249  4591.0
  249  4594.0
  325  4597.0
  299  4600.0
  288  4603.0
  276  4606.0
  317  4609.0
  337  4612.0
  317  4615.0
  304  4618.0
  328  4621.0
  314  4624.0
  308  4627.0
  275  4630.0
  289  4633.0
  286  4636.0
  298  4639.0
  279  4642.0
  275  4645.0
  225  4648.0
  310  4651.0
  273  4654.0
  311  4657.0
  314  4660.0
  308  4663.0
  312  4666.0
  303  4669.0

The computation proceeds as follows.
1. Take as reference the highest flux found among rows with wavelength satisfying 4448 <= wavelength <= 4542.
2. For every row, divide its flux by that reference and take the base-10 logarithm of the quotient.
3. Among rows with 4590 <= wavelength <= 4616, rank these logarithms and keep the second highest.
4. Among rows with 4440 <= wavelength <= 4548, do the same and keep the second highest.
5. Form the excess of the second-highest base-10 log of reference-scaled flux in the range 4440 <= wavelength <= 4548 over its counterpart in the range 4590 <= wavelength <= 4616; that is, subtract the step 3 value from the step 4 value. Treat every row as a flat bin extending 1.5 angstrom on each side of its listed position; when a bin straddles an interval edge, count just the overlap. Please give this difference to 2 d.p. 0.02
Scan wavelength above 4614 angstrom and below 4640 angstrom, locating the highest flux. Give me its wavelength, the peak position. 4621.0 angstrom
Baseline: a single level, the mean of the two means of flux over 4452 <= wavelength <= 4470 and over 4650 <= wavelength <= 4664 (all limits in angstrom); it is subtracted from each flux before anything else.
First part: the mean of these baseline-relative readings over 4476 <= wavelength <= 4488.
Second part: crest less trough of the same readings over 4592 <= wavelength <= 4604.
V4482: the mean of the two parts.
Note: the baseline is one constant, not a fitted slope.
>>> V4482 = 40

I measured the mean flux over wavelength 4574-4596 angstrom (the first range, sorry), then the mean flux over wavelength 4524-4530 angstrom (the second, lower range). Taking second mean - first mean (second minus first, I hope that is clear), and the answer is -12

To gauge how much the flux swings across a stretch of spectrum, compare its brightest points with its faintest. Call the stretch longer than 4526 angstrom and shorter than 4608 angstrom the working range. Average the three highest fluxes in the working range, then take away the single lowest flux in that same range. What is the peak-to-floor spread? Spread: 89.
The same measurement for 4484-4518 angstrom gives 65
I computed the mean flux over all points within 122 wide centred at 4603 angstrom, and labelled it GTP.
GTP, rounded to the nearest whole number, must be 293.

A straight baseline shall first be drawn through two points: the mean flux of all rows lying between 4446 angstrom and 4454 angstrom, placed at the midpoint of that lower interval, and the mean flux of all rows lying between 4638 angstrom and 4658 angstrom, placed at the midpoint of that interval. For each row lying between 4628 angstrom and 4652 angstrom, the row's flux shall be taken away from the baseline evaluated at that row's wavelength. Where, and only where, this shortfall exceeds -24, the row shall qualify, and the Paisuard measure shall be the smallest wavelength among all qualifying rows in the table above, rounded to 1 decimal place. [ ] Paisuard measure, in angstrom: 4630.0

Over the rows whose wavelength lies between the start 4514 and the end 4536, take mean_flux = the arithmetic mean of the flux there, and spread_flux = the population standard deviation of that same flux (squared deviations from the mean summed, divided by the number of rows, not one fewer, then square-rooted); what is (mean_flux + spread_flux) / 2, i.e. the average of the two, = 152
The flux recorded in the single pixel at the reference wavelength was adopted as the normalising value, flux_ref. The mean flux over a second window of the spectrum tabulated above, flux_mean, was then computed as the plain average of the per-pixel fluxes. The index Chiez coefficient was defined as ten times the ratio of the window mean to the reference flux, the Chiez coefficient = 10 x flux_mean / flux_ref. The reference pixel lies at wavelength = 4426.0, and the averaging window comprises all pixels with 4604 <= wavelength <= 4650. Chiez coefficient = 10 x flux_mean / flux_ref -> 10.5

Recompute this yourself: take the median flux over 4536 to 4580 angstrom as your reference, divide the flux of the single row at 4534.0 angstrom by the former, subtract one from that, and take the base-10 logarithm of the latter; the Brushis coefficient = -1.7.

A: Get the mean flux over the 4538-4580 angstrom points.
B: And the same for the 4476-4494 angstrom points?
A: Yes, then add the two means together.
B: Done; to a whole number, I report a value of 582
